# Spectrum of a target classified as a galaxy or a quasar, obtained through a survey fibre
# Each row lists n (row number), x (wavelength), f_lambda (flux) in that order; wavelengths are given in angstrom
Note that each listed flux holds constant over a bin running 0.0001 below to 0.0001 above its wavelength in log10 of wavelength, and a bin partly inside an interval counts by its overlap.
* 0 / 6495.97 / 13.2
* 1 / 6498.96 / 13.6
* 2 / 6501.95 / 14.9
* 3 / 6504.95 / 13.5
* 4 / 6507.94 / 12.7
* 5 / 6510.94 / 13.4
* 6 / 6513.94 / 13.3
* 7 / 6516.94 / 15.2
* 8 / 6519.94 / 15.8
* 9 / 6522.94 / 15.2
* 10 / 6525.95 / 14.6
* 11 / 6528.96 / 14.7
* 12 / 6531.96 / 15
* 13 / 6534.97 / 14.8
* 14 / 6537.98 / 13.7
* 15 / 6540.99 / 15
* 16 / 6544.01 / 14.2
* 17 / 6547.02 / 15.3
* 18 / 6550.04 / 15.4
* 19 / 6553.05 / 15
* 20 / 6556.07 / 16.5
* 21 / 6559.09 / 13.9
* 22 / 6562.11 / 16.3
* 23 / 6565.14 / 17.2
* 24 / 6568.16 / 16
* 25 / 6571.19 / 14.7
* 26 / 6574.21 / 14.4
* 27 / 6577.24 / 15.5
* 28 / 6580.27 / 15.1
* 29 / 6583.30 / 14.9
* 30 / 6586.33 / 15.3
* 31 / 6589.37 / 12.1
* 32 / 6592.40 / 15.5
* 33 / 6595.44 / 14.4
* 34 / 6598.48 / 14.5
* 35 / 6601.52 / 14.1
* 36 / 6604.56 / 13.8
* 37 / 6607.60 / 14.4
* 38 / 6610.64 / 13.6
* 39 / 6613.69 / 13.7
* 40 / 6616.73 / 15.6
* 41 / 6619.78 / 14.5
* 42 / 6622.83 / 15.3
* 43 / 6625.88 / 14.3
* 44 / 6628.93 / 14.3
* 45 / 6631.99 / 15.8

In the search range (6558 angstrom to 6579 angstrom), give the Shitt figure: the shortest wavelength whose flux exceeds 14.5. 6562.11 angstrom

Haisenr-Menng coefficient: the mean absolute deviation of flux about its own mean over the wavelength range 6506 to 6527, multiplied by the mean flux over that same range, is 14.5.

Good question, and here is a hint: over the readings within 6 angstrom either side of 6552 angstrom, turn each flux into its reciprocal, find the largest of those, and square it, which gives 0.0044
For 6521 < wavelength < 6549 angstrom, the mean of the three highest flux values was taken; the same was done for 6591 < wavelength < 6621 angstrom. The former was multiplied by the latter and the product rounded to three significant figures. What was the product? 231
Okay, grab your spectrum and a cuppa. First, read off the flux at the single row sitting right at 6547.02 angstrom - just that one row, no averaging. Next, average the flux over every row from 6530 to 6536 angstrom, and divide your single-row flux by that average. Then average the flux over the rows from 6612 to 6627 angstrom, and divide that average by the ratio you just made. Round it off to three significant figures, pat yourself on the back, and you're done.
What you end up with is 14.3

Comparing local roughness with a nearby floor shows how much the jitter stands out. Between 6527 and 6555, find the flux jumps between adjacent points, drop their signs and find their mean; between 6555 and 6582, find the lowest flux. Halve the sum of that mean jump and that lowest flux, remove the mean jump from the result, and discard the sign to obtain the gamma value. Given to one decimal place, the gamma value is 6.6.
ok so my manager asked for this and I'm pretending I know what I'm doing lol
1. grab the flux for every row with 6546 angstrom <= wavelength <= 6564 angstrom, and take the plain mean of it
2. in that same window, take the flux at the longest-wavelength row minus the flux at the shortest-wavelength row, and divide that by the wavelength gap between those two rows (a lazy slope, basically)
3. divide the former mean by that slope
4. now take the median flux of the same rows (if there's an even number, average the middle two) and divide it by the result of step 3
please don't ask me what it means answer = 0.07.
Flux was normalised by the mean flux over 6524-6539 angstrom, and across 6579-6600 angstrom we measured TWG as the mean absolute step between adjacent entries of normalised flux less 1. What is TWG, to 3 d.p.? 0.096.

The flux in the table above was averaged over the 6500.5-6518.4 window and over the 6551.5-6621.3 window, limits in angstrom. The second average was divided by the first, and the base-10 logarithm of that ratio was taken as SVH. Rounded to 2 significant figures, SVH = 0.030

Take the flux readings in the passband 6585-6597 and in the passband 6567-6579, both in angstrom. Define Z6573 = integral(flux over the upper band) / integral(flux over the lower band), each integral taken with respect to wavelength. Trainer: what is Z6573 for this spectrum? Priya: 0.95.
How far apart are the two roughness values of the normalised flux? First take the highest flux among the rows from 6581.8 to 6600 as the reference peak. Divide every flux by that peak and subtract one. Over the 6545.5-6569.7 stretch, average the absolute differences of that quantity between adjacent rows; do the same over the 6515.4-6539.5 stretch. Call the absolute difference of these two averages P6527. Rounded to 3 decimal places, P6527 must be 0.052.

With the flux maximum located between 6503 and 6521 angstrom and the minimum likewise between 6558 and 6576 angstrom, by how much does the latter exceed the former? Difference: -1.9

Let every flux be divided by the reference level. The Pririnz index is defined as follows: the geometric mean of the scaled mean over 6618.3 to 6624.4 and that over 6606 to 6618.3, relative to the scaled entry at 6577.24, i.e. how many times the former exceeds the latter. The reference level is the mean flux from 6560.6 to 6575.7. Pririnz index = 0.94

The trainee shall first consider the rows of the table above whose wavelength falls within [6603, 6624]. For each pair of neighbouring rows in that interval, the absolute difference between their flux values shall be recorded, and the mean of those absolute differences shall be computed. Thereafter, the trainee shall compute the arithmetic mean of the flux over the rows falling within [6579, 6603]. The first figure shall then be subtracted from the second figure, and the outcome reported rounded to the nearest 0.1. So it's 13.6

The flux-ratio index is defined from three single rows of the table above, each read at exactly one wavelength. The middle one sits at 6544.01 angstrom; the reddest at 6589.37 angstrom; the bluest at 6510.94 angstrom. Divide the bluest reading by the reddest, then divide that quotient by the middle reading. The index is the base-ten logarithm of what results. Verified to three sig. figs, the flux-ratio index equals -1.11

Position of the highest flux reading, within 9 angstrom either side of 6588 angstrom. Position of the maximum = 6592.40 angstrom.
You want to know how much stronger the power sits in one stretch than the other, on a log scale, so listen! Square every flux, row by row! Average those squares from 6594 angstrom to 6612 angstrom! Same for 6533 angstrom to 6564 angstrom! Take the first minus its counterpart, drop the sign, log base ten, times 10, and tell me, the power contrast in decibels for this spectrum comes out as 14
